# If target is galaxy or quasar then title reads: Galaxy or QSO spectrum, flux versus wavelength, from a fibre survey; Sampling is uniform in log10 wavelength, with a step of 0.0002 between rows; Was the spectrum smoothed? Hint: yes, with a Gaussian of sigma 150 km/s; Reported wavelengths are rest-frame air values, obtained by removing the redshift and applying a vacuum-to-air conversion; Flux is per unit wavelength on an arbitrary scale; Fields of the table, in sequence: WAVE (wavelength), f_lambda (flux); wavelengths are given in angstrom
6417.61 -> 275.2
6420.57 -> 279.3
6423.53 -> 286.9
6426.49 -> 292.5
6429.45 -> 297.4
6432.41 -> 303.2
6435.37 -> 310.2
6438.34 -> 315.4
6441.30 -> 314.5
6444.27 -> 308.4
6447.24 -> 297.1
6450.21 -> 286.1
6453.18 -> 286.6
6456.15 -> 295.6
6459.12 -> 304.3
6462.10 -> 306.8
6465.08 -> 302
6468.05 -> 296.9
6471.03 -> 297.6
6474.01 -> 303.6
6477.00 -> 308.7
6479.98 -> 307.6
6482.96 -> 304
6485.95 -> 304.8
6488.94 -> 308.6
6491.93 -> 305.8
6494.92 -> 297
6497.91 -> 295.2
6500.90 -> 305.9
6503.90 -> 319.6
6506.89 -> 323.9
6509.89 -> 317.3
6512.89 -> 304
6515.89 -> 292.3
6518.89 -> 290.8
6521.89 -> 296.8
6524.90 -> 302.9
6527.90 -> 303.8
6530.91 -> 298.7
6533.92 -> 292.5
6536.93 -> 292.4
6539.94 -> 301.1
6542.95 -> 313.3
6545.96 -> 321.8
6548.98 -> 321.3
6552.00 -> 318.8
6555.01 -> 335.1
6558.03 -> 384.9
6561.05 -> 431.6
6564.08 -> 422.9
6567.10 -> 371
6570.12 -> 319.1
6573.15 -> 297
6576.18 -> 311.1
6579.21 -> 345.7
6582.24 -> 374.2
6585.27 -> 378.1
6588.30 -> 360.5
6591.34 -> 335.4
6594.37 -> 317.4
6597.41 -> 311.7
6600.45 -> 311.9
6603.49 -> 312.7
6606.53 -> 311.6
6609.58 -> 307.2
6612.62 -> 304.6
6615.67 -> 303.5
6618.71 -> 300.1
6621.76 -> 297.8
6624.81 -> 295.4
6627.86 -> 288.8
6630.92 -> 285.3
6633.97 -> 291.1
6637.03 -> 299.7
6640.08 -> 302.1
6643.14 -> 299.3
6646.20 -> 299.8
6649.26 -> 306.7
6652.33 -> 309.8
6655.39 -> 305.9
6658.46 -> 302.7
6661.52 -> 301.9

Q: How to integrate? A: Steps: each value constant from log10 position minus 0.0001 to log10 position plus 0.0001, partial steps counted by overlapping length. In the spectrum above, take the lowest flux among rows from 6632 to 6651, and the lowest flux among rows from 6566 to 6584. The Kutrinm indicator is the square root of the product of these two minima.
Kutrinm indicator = 294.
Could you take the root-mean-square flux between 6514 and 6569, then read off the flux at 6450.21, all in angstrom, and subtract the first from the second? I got -44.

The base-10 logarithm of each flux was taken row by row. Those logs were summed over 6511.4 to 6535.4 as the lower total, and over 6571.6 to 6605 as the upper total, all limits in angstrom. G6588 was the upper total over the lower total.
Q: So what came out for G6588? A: 1.4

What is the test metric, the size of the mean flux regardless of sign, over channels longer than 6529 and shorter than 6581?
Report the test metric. 334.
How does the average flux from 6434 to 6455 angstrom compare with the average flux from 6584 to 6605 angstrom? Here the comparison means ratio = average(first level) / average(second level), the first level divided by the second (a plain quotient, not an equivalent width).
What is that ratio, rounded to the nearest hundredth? 0.91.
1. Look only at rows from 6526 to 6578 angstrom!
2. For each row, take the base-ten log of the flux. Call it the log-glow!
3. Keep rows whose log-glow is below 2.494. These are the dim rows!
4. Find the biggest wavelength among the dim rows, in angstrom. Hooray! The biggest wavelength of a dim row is 6576.18 angstrom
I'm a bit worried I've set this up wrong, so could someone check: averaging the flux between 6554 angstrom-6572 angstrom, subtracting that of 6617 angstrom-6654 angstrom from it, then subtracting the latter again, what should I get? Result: -219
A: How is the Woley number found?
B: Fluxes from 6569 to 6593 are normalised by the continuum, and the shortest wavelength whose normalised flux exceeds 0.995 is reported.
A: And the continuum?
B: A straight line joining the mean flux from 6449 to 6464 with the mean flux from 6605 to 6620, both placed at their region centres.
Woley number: 6570.12 angstrom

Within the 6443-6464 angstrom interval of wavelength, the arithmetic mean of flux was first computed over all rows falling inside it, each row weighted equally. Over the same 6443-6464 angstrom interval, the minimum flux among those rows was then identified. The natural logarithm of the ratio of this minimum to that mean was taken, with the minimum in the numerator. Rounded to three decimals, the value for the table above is -0.040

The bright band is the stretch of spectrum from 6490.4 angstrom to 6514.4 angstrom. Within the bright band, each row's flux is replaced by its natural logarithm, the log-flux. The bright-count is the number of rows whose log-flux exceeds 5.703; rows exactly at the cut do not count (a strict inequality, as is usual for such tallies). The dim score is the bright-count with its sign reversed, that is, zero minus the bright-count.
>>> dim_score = -6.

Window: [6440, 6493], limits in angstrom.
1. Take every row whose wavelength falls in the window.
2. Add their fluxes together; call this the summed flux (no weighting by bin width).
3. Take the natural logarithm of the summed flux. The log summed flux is 8.60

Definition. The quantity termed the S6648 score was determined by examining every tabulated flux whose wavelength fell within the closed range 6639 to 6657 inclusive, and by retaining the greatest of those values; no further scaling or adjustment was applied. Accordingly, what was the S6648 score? 309.8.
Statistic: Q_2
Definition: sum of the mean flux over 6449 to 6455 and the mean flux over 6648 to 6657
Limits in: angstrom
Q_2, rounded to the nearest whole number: 594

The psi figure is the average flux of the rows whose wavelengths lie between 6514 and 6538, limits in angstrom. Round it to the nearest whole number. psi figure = 296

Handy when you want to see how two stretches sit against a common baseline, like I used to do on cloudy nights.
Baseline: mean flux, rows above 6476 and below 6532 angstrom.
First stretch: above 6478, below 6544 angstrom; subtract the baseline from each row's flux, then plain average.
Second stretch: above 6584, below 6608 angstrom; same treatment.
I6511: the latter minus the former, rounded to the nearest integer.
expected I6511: 26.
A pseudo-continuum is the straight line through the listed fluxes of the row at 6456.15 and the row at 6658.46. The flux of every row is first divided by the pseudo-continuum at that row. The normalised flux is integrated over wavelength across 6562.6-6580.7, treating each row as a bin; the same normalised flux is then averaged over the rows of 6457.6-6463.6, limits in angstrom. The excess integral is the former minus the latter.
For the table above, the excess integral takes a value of 20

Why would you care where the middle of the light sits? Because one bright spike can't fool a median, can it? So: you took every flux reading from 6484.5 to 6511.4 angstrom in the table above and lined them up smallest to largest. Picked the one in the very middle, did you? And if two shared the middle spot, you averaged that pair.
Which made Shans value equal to 306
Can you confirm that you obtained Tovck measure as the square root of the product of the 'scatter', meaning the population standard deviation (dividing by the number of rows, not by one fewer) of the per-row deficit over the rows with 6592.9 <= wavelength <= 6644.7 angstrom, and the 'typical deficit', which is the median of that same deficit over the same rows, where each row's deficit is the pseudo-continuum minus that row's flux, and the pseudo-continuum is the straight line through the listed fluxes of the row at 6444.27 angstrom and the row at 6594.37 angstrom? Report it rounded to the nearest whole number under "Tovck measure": 13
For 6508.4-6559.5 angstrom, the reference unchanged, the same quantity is 14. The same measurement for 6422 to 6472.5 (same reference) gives 10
